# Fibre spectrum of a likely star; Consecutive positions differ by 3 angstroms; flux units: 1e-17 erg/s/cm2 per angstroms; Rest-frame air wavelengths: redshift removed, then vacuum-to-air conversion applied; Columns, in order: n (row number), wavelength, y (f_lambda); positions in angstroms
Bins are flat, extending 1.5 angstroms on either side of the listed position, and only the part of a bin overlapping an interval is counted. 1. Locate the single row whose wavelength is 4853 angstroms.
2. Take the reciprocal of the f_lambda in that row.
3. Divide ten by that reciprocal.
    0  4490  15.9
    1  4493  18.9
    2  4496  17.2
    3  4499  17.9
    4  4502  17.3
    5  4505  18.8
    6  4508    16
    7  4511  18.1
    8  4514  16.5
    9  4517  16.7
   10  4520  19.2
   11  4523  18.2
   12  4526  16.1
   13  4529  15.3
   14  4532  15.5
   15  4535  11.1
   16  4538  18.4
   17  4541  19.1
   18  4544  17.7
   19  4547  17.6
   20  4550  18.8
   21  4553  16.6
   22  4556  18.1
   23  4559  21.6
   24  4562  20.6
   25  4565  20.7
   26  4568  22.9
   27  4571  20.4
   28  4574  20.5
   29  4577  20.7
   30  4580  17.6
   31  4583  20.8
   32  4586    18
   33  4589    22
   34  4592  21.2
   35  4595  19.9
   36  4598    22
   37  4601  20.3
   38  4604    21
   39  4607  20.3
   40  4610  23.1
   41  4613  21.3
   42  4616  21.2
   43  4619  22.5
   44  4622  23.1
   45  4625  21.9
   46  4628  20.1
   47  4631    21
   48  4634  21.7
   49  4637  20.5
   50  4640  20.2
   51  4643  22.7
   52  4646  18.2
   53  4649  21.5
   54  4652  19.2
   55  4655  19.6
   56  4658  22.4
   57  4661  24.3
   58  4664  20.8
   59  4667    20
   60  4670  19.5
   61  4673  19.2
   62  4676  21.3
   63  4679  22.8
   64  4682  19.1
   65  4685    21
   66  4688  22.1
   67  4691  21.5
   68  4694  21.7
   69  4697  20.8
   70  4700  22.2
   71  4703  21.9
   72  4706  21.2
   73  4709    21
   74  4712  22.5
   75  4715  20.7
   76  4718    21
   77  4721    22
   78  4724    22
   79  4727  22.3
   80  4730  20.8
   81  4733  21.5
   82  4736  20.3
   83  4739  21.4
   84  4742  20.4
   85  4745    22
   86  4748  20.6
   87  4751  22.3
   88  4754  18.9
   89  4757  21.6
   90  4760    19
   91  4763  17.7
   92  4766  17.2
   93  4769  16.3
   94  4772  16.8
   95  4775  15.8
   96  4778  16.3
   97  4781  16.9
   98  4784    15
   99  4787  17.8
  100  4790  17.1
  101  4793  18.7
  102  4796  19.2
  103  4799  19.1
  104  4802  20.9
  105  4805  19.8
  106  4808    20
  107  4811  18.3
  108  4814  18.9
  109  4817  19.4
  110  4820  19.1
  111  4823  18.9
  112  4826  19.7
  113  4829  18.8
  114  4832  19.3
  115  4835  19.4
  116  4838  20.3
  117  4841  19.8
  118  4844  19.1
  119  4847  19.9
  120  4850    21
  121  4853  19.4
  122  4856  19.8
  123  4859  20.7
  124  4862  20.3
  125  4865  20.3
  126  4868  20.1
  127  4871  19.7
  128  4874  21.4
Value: 194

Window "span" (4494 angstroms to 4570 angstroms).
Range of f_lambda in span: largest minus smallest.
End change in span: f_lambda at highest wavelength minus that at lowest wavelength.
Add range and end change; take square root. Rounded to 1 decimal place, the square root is 4.2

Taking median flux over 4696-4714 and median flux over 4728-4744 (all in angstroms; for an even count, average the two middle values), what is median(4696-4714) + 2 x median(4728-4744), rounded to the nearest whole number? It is 63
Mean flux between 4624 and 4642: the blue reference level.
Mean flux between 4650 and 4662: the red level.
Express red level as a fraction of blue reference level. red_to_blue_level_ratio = 1.02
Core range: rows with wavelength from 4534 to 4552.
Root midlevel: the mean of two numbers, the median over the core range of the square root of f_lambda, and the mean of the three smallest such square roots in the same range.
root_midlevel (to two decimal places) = 4.08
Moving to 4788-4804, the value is 4.32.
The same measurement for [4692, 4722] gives 4.60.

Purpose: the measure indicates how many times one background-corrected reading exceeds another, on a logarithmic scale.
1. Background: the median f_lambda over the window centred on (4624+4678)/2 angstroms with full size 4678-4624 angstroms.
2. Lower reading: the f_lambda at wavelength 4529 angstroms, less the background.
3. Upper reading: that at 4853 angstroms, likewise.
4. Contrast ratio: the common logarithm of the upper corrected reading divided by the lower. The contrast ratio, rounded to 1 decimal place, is -0.6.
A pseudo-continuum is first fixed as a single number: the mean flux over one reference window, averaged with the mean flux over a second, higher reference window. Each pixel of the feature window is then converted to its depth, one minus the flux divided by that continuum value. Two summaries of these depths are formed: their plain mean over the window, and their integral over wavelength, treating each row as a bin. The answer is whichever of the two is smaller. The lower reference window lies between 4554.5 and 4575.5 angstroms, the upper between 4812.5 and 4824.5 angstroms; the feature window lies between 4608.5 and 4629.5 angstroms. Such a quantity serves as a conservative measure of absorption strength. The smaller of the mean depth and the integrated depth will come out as -2.1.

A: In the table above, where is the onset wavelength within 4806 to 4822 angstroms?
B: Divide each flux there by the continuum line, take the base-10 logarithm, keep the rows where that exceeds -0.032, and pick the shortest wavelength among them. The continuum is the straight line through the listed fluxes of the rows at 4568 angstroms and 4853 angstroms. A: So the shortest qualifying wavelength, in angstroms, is 4808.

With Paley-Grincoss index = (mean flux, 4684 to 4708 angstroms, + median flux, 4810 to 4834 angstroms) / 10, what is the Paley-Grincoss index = 4.1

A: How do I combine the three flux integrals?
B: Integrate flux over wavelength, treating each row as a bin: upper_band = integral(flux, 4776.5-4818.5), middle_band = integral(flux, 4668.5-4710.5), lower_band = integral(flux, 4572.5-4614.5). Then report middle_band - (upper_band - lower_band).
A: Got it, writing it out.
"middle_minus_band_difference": 980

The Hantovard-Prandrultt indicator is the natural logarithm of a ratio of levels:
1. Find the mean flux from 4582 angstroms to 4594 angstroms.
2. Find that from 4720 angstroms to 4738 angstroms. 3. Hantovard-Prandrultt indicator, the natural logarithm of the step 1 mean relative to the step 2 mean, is -0.05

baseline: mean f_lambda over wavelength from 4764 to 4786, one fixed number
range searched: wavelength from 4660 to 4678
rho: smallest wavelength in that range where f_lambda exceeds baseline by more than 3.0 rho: 4661 angstroms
